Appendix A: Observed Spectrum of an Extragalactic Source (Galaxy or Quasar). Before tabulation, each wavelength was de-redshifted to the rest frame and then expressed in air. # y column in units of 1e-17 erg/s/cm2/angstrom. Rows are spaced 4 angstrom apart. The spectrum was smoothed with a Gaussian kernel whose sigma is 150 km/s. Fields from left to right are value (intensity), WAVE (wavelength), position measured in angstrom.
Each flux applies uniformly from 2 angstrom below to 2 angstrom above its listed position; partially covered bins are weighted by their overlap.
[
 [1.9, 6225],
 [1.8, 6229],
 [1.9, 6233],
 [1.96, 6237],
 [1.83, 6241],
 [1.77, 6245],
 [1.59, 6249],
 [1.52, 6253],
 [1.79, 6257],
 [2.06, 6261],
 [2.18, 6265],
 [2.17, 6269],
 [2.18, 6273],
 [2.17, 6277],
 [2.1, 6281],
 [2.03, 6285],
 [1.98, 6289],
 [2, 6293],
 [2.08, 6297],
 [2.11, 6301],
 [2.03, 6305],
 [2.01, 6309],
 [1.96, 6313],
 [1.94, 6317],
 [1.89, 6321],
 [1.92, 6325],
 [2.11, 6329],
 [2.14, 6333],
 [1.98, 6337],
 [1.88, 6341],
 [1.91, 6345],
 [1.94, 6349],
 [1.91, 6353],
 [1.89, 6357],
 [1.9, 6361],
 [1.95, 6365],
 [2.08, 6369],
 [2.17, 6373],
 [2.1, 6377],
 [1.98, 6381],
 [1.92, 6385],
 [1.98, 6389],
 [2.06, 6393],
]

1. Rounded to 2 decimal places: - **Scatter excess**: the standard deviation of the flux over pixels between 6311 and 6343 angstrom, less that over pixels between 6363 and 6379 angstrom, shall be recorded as 0.01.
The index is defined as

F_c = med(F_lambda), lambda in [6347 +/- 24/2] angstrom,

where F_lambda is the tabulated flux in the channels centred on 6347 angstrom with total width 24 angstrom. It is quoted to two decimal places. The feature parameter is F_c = 1.91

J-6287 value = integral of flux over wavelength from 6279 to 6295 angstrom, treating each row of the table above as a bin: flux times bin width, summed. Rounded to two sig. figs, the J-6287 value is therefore 32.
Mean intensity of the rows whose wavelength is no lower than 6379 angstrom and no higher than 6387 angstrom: 1.95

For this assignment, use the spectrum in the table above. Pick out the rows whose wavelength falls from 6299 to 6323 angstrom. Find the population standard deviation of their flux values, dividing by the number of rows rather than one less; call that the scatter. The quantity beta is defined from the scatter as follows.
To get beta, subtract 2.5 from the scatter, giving -2.43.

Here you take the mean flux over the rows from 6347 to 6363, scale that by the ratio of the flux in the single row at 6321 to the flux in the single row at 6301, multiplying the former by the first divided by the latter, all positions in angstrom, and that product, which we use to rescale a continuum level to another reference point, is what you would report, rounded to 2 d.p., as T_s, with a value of 1.71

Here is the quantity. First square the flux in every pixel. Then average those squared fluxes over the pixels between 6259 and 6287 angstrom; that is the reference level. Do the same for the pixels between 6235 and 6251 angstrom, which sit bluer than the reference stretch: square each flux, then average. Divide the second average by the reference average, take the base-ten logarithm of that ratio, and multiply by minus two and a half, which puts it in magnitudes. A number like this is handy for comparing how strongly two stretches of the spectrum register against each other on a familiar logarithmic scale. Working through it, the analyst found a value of 0.37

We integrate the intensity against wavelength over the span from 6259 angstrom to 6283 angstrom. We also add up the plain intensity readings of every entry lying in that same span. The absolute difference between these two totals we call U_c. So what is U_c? 38.6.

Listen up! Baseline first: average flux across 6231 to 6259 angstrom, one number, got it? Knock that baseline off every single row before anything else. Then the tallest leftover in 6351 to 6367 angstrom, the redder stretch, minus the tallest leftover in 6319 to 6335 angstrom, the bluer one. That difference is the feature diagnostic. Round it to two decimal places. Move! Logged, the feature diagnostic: -0.19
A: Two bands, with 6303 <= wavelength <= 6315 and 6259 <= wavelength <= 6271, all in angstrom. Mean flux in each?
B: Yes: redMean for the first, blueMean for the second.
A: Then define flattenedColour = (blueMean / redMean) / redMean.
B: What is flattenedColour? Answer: 0.534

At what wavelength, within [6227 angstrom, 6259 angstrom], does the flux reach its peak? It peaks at 6237 angstrom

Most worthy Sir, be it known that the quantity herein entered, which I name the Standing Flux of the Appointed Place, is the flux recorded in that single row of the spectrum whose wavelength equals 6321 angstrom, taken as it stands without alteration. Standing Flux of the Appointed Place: 1.89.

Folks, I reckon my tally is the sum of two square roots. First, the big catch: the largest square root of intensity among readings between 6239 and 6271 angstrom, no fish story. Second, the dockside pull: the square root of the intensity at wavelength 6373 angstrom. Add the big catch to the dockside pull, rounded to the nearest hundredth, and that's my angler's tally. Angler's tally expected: 2.95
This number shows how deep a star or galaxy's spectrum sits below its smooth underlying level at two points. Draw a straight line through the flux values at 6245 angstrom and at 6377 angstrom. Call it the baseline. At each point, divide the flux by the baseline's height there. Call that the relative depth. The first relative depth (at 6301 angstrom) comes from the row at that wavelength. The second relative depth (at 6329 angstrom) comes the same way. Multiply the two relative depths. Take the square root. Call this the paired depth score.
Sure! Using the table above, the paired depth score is 1.09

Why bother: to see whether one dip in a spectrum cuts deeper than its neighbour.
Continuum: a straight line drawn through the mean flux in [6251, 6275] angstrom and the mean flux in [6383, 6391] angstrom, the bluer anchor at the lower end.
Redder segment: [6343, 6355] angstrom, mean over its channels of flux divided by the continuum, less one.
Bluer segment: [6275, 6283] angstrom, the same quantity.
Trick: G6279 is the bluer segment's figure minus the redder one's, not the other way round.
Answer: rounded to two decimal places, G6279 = 0.10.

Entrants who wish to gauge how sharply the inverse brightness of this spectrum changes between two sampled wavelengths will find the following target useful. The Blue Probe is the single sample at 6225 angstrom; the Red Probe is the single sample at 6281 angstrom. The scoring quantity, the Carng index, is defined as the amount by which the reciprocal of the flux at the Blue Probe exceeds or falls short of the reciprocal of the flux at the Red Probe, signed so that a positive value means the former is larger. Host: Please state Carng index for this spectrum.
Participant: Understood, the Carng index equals 0.05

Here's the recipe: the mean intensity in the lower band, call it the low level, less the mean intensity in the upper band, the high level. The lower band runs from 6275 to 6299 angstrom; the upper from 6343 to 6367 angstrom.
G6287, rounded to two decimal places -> 0.14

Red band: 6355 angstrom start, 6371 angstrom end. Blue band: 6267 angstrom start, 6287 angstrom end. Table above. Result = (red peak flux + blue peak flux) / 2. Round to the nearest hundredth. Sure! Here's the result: 2.13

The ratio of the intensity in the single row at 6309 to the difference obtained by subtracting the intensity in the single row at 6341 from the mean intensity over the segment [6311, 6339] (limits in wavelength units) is 18.0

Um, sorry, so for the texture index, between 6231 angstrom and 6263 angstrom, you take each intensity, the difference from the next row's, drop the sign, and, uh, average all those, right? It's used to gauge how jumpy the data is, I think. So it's 0.15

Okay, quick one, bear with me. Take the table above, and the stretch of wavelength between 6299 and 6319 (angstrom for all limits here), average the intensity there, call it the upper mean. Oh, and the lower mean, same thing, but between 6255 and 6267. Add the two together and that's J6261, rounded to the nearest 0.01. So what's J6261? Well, 4.02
